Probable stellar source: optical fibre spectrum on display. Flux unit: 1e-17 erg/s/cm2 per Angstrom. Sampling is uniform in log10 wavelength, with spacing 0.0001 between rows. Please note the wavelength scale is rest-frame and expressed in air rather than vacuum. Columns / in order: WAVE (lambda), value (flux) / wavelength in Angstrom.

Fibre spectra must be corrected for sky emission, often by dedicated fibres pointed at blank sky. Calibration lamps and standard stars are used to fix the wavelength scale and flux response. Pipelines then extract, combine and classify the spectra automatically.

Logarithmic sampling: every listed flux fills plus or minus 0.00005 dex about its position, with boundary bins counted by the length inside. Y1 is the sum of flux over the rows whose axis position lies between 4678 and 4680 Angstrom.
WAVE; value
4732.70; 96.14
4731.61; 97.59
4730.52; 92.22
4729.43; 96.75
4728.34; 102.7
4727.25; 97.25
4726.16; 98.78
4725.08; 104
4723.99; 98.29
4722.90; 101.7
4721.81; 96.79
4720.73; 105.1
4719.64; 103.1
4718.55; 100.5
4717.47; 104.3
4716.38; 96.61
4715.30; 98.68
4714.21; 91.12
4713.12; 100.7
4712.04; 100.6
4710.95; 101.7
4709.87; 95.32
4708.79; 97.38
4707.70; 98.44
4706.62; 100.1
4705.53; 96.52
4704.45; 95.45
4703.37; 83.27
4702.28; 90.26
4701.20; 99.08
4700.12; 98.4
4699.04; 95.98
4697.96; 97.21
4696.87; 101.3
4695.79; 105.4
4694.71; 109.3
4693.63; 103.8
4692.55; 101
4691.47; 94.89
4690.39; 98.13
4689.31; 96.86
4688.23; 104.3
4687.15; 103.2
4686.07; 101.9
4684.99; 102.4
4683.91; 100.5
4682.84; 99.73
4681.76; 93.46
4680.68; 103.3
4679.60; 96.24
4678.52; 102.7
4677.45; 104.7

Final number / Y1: 199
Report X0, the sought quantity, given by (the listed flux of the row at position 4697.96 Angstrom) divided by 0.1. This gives 972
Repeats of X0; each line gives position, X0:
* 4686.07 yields 1019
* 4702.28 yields 903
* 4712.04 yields 1006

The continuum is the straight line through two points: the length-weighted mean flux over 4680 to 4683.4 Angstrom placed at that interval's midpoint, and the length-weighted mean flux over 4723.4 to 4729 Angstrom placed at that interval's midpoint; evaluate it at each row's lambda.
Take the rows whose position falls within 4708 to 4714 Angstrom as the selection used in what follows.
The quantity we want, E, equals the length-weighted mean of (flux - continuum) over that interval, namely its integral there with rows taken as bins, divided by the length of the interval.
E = -1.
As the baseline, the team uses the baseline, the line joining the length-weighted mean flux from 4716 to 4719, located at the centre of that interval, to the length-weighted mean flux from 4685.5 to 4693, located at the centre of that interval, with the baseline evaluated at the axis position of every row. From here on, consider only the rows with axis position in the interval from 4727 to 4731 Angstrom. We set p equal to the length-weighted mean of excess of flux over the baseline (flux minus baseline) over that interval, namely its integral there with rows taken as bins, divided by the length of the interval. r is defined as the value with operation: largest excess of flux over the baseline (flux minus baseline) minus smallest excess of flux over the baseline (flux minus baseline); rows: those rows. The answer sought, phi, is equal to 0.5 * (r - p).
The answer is 7.1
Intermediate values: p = -4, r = 10.5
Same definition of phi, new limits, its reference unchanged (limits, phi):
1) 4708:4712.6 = 4.1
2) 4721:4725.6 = 3.8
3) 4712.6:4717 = 6.7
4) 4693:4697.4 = 1.7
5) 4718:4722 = 3.7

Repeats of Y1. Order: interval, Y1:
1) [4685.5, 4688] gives 205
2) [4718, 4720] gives 204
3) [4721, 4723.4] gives 198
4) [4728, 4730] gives 199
